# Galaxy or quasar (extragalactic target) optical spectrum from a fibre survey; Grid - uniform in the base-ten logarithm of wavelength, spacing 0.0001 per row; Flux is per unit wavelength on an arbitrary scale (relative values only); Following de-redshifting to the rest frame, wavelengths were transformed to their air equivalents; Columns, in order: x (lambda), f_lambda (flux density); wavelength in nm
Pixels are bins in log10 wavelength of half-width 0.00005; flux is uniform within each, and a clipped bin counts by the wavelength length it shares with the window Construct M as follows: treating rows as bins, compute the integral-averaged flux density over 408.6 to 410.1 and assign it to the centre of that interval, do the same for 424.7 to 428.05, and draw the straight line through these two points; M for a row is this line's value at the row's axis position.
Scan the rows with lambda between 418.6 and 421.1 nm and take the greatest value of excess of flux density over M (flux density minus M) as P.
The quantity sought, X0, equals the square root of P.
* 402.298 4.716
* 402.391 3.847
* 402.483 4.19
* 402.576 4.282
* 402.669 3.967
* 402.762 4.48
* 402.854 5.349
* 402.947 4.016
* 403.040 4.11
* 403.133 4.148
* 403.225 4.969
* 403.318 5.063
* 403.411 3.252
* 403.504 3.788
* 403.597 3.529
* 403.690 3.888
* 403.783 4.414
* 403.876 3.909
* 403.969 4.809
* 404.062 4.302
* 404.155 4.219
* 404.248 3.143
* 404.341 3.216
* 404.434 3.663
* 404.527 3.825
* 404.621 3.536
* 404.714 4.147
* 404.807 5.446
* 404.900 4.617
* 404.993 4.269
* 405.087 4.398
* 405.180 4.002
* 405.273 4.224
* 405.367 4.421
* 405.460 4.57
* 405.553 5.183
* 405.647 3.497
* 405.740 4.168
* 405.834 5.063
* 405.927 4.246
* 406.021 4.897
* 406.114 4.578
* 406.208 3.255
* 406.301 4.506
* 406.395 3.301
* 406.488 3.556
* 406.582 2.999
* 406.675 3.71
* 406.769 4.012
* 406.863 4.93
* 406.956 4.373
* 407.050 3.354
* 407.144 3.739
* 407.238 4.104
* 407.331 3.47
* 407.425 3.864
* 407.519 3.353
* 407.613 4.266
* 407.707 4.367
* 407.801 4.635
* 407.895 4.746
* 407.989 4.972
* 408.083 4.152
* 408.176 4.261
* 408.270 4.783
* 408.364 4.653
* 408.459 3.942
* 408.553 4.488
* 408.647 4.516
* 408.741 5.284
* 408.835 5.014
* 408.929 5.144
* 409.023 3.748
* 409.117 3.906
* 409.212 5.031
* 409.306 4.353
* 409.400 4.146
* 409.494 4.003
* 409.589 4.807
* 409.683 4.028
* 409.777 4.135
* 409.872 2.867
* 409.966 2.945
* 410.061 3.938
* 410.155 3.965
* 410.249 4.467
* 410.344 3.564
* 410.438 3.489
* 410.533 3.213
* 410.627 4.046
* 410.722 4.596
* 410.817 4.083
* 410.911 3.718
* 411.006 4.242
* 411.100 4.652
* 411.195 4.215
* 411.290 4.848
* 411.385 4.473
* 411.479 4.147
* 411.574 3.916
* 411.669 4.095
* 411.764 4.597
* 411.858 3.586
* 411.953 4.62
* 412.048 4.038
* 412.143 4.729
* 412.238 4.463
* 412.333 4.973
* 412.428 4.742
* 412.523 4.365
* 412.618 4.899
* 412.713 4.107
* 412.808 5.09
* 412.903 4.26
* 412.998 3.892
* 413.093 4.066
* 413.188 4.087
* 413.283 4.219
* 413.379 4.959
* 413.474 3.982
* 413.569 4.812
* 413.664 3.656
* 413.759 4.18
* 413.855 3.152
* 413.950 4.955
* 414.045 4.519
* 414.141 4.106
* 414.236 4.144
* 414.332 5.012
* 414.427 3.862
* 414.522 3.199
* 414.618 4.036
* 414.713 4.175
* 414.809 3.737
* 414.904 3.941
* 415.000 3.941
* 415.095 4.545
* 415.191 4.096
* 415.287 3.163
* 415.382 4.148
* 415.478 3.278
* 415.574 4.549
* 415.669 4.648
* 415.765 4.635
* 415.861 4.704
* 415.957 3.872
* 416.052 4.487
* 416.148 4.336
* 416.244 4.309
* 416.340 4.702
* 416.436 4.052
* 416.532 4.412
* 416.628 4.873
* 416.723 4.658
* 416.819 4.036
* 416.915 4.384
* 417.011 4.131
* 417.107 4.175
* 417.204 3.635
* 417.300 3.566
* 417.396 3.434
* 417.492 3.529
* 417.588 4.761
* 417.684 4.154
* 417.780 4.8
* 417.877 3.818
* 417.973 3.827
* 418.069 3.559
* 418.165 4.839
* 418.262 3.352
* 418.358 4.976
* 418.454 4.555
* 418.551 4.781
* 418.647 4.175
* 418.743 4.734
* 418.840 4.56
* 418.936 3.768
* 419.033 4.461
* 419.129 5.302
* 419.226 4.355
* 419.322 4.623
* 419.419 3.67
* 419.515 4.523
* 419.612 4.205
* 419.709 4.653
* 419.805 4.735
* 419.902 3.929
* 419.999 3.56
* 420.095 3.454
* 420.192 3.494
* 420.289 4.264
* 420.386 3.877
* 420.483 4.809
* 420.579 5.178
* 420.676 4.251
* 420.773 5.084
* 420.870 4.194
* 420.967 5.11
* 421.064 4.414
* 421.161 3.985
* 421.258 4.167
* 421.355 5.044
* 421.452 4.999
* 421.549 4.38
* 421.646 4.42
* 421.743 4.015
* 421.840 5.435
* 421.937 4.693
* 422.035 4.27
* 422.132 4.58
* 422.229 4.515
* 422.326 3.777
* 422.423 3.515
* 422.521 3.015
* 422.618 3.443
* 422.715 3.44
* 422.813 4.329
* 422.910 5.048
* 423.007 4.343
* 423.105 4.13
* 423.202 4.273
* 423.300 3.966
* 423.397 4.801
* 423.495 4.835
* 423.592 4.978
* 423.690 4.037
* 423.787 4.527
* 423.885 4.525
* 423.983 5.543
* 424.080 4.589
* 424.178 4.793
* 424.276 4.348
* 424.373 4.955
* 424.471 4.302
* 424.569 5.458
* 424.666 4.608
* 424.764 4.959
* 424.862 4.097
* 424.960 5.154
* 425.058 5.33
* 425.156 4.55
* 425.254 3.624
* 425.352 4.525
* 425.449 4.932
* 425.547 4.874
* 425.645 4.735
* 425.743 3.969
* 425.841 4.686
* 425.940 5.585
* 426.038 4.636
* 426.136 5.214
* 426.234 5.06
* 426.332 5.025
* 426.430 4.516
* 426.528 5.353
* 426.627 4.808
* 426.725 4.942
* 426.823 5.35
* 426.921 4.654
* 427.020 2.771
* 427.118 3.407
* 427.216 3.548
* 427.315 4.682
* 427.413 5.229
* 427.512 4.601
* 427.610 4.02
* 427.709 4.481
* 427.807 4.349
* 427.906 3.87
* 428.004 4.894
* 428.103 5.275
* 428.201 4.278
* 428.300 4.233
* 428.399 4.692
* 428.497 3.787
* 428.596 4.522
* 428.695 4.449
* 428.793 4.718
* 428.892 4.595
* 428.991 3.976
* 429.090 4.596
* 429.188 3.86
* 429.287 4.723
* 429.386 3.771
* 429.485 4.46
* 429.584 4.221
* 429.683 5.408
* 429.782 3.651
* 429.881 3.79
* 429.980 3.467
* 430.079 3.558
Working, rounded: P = 0.9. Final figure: 0.92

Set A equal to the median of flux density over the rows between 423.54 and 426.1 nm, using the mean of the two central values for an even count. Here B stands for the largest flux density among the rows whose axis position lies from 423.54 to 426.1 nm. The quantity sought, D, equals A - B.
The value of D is -0.92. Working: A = 4.66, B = 5.585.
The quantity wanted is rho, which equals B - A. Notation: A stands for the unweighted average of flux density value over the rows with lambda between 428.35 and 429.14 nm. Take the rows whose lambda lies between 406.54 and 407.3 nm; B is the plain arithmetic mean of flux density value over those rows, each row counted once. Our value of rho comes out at -0.51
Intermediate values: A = 4.42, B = 3.9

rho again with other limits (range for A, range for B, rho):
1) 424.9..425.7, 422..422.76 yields -0.90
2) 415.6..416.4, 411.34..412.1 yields -0.28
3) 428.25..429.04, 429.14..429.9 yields -0.14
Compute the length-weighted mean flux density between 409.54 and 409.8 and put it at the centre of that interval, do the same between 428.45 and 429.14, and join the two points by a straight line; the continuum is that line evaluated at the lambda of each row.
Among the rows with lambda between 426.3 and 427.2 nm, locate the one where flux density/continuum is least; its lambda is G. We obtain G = 427.020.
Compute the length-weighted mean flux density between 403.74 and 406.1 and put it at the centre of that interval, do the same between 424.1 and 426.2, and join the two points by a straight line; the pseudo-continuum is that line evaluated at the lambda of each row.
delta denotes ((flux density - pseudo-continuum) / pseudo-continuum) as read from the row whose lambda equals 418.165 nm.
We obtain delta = 0.06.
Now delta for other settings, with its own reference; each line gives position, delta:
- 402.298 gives 0.13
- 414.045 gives 0.01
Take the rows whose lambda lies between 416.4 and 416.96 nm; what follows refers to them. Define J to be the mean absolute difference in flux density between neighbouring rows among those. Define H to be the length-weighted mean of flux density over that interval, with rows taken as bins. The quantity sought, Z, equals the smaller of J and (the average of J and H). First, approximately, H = 4.42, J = 0.40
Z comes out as 0.40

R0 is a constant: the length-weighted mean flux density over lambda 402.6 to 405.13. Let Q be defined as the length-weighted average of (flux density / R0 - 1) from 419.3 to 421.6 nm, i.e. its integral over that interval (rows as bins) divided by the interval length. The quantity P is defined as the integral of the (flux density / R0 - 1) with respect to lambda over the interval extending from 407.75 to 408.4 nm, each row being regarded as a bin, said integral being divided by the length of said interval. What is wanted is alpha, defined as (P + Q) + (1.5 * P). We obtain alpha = 0.31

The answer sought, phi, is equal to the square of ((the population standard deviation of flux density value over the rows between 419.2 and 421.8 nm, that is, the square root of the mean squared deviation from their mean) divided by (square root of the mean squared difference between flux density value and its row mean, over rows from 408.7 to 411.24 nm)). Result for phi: 0.7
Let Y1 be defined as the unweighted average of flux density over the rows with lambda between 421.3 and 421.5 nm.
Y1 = 5.0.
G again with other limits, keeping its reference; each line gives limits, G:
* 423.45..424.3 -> 423.690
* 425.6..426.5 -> 425.743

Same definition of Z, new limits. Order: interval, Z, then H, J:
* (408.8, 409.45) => 0.62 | 4.47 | 0.62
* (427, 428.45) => 0.55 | 4.32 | 0.55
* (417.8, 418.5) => 0.85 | 4.16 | 0.85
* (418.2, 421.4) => 0.60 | 4.37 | 0.60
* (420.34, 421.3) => 0.69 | 4.51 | 0.69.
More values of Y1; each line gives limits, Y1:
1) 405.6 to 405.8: 3.8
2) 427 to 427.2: 3.1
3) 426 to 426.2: 4.9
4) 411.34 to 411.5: 4.3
